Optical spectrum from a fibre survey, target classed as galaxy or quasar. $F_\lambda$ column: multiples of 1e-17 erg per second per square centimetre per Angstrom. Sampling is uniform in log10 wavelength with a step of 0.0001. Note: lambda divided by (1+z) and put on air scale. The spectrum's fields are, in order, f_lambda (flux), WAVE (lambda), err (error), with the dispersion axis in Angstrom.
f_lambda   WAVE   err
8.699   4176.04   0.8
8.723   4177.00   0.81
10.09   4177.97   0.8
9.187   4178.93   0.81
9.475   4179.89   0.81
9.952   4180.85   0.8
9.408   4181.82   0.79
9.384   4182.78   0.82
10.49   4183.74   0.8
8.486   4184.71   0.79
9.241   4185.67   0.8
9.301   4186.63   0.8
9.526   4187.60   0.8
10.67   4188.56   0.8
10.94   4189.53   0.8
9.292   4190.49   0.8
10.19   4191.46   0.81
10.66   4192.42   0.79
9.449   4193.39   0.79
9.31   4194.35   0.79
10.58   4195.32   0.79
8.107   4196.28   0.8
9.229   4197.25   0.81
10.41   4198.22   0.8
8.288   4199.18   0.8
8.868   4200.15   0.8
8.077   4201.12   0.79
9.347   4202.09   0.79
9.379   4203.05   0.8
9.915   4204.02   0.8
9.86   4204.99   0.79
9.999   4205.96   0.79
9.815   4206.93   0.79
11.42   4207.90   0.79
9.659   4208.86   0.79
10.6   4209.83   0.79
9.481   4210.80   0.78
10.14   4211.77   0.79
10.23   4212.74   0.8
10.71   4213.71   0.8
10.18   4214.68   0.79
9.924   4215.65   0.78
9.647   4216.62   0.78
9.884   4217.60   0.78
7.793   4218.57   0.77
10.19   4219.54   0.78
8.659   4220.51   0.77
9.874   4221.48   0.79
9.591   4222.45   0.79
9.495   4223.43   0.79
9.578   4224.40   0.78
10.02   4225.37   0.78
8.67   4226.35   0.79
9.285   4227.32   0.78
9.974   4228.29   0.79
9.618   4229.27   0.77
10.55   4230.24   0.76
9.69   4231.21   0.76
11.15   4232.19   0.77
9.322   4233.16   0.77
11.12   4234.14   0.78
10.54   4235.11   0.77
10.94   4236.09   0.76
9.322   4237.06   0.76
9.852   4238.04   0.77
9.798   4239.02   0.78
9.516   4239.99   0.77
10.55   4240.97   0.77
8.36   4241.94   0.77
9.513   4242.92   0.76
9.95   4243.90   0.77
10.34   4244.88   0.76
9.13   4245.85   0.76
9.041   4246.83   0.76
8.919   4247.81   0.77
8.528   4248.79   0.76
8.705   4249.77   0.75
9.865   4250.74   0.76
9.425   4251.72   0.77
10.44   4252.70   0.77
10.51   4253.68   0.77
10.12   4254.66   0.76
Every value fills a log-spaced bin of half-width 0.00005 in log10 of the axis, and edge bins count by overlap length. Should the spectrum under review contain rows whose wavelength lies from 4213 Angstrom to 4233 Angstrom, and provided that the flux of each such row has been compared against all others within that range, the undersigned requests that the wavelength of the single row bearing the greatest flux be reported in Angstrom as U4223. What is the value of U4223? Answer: 4232.19 Angstrom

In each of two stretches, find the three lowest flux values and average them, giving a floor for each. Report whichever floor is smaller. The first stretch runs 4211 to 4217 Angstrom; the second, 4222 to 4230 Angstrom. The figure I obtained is 9.15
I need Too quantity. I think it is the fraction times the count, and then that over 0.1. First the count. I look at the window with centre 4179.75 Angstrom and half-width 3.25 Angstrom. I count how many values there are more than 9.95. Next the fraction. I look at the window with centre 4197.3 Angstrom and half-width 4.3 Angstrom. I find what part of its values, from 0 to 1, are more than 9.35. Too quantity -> 7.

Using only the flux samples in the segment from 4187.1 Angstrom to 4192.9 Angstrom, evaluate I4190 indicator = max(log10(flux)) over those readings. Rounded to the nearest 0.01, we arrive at 1.04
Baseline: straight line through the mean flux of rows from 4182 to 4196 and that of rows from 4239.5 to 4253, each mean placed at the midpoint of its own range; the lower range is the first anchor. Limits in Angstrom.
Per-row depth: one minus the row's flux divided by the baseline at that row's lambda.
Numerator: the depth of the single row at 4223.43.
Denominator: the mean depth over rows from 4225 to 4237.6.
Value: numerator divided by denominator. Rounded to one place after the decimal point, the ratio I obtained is -0.2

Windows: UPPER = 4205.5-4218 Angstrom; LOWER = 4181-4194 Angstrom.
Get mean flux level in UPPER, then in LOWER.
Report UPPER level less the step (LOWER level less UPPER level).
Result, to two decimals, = 10.49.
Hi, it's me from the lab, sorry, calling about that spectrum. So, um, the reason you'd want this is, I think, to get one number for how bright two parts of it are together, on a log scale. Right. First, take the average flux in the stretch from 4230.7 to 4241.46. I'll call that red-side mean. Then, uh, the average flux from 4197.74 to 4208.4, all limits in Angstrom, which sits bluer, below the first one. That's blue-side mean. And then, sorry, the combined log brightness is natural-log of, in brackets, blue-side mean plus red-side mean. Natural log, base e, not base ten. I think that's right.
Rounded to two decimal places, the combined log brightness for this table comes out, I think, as 2.98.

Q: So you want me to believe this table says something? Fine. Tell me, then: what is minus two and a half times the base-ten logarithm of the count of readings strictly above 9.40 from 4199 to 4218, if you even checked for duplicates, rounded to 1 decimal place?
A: -2.9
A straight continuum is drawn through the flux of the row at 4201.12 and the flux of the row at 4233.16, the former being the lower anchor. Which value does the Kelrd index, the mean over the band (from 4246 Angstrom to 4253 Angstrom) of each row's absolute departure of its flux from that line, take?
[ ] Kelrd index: 0.8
